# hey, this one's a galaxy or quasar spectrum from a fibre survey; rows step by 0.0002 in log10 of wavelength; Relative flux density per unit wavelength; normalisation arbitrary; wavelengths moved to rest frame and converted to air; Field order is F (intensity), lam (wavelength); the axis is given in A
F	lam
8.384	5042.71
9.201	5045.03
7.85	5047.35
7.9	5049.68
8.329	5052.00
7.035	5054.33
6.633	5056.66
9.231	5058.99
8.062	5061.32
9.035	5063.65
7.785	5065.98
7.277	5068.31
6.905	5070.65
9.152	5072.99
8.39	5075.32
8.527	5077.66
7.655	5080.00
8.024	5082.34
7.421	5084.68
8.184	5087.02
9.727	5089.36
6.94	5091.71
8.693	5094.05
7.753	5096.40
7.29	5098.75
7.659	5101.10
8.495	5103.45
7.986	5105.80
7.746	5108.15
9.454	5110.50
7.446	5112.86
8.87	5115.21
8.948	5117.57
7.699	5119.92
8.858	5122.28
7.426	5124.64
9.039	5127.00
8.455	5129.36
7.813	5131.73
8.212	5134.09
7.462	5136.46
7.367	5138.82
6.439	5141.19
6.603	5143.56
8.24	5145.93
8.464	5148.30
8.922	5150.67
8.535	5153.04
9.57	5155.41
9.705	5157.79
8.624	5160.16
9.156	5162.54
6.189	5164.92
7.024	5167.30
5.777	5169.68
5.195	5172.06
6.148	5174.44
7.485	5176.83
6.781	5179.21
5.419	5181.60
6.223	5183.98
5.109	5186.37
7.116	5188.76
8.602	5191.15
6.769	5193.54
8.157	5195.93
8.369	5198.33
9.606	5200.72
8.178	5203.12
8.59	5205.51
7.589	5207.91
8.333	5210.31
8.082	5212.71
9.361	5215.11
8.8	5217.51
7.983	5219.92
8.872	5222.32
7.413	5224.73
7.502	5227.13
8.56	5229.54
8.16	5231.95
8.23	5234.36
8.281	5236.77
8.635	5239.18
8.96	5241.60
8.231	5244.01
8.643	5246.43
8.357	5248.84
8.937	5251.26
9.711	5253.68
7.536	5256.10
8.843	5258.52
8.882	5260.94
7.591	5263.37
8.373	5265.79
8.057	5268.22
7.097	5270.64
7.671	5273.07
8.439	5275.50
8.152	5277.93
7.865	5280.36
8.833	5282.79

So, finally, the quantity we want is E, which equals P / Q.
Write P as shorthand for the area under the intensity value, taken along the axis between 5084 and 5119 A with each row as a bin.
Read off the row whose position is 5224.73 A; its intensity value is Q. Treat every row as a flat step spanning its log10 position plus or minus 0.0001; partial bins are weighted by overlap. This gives 39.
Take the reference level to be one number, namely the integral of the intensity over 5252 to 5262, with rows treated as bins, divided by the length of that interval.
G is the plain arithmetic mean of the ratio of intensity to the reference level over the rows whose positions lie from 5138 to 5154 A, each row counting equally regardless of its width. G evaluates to 0.891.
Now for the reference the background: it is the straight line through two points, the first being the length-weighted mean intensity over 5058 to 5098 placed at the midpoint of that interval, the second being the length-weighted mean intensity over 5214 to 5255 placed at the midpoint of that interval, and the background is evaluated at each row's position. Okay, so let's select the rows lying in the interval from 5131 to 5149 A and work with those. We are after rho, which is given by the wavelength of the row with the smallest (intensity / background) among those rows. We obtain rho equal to 5141.19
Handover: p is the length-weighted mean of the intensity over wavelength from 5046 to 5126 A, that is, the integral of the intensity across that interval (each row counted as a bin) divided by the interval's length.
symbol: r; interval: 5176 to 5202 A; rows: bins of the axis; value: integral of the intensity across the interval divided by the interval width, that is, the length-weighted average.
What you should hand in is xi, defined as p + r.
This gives 15.32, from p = 8.08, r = 7.24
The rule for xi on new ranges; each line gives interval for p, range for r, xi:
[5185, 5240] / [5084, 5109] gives 16.10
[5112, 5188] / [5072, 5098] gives 15.80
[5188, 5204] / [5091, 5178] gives 16.03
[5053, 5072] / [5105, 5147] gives 15.76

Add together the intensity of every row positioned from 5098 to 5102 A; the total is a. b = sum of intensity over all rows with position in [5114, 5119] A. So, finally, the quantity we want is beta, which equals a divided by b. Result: 0.84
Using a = 14.9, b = 17.8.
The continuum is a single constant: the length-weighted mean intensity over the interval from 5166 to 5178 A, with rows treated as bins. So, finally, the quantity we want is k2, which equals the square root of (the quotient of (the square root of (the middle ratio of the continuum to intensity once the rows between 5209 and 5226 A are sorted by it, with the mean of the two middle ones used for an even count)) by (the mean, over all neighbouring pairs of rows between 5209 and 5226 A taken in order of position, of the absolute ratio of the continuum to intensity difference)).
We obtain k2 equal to 3.3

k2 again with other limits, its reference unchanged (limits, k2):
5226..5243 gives 5.0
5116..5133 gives 2.9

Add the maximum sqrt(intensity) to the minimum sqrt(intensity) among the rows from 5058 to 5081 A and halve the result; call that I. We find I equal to 2.83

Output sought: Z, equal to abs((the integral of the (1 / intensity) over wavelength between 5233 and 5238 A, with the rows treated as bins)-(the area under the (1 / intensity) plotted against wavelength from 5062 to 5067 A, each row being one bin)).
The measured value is 0.007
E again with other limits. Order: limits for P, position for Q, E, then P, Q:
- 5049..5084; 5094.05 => 32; 280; 8.693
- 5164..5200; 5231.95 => 30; 242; 8.16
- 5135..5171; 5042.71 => 34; 283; 8.384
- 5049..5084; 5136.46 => 37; 280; 7.462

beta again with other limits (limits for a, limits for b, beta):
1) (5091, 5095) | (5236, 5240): 0.92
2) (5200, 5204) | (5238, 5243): 1.01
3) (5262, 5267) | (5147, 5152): 0.92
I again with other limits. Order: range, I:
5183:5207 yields 2.68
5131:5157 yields 2.82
